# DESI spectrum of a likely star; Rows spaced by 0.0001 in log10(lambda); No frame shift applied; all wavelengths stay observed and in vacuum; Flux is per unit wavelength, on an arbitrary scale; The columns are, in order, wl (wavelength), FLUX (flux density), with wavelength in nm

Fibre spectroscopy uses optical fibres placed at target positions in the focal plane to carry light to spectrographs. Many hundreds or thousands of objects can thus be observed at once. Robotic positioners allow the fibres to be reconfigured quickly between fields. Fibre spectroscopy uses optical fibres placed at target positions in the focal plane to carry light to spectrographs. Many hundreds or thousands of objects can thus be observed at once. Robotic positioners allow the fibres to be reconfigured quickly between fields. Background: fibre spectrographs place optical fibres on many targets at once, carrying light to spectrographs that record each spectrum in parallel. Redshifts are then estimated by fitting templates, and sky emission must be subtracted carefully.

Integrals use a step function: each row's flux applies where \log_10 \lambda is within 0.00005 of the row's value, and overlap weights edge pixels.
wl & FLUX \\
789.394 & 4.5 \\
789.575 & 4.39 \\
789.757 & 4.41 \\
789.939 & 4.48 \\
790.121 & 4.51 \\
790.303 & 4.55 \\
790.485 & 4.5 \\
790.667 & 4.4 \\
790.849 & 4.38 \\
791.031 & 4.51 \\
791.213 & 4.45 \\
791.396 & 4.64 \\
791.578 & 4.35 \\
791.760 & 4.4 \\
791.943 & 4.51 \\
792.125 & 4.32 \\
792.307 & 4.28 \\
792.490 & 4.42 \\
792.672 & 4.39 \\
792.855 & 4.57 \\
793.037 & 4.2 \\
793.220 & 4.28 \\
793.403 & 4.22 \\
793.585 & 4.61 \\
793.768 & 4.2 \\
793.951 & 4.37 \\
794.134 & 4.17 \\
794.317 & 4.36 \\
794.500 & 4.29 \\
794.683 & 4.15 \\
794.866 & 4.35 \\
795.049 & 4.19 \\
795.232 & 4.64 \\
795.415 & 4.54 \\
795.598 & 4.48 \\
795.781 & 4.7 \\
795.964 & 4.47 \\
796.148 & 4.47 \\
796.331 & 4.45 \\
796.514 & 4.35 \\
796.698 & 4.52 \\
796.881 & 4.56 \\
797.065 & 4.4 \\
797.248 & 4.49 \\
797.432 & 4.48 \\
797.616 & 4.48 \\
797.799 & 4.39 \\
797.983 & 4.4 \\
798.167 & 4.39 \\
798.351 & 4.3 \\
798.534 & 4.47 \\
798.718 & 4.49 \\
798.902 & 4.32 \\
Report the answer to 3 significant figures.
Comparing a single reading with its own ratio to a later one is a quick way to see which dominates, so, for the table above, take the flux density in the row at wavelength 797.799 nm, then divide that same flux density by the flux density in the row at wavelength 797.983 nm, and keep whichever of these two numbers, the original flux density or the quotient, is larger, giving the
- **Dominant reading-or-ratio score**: 4.39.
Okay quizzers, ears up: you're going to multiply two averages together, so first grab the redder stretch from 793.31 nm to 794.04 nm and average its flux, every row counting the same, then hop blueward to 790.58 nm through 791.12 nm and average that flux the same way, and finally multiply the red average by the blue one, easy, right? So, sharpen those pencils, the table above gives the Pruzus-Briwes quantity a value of 19.27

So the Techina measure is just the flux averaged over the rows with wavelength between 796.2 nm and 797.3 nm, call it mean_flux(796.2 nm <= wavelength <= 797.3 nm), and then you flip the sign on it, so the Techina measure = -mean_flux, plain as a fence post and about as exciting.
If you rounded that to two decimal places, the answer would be -4.46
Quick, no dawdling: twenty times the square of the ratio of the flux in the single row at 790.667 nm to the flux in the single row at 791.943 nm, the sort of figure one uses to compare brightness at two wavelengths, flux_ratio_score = 19.0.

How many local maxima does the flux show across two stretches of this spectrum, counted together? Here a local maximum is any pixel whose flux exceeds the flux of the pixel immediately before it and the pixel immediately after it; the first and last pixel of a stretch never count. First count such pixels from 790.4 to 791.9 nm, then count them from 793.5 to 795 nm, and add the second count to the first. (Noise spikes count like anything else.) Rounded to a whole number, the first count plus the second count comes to 4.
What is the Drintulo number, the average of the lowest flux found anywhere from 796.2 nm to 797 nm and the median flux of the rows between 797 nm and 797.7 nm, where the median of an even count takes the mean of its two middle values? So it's 4.415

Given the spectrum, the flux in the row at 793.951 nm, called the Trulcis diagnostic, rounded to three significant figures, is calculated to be 4.37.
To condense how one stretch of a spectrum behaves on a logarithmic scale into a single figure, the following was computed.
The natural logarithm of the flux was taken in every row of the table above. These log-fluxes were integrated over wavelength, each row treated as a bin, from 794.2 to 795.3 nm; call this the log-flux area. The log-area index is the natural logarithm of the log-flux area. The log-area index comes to 0.475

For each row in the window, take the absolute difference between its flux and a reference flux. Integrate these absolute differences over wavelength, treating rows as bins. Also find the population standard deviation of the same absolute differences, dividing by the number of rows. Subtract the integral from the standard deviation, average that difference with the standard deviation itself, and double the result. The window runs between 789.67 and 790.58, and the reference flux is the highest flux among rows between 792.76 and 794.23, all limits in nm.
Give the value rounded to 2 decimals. -0.02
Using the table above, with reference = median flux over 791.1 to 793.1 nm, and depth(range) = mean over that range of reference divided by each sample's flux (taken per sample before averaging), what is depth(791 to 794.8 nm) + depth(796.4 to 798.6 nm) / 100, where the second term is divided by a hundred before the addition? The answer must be 1.02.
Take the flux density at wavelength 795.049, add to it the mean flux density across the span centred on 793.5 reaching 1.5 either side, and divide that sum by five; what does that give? 1.70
